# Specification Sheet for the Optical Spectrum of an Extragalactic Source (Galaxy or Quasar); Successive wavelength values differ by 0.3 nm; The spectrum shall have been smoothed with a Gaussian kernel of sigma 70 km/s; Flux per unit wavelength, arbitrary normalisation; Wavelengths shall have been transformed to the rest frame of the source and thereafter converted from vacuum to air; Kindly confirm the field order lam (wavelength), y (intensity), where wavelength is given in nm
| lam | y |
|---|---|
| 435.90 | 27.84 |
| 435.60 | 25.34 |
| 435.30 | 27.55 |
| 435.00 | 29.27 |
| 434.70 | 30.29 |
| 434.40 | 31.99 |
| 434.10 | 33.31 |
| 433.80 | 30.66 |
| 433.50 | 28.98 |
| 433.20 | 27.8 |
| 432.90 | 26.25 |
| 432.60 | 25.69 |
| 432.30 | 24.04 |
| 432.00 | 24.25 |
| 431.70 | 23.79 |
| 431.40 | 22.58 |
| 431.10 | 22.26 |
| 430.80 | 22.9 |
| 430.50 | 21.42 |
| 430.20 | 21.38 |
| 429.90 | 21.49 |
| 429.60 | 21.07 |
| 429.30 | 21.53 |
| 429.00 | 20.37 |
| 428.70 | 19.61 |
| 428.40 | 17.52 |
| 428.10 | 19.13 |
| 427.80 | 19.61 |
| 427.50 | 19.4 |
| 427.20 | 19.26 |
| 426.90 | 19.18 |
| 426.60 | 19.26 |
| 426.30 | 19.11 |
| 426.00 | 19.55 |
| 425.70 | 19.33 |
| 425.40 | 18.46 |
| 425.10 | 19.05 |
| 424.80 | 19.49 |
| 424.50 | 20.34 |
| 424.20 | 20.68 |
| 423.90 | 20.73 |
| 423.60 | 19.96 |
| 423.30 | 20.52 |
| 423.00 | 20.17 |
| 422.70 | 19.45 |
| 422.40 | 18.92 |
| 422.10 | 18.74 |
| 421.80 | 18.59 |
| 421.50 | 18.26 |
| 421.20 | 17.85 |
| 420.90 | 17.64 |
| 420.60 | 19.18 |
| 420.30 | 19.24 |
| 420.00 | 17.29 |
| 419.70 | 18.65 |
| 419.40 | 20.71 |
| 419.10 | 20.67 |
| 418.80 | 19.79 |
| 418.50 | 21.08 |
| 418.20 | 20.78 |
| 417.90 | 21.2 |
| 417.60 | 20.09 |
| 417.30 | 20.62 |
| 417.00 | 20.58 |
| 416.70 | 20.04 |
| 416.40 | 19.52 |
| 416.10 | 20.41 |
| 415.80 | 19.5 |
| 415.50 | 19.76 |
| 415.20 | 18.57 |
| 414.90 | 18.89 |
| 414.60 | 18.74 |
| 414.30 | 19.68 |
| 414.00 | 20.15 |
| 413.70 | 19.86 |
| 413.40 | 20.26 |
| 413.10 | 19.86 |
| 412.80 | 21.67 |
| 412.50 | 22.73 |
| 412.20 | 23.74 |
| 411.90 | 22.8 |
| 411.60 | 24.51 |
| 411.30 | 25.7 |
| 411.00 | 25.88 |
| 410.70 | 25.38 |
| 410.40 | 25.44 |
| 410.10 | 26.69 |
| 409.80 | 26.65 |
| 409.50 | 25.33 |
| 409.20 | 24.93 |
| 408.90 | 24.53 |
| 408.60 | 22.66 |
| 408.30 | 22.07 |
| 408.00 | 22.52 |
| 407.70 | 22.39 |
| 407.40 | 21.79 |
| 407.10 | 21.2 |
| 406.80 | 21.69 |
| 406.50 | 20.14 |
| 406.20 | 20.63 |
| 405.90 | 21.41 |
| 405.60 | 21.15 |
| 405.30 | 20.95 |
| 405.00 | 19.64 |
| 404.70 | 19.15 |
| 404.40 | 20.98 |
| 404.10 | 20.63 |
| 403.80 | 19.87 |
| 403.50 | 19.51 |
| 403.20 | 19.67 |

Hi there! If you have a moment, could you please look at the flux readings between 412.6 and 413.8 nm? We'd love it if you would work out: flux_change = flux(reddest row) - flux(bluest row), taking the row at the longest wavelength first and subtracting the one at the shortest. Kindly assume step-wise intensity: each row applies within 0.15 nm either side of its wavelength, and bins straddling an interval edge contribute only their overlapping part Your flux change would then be -1.8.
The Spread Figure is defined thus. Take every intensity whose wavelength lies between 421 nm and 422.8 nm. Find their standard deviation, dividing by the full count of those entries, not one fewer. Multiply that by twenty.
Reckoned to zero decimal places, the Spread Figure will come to 10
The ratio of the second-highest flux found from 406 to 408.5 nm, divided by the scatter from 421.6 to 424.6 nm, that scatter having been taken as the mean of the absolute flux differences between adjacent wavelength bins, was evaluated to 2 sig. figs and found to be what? 55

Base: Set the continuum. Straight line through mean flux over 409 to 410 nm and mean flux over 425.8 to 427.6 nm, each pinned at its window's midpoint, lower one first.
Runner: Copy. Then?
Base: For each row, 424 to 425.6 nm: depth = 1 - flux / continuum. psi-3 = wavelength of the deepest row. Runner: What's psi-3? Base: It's 425.40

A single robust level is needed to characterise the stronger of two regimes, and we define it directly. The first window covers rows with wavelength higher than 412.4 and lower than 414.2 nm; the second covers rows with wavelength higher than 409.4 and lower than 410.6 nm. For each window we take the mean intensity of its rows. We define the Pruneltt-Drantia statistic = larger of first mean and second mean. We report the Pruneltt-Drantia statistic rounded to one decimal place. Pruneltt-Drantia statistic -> 26.0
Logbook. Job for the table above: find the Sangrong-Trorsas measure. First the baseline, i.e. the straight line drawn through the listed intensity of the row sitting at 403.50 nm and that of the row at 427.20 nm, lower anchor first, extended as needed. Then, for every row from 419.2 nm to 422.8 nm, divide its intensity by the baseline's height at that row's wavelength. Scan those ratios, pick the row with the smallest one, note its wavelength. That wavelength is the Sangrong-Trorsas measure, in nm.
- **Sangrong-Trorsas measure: 420.00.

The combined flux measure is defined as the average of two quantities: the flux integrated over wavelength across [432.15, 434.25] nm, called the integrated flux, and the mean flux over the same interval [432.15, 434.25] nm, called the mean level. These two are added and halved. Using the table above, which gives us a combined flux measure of 44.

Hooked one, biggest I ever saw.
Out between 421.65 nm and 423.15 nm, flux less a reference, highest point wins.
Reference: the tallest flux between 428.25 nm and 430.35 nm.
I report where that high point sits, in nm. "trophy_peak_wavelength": 423.00 nm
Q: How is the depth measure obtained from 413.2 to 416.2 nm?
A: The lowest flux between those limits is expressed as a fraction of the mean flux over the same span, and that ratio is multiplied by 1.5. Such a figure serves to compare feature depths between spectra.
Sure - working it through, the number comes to 1.42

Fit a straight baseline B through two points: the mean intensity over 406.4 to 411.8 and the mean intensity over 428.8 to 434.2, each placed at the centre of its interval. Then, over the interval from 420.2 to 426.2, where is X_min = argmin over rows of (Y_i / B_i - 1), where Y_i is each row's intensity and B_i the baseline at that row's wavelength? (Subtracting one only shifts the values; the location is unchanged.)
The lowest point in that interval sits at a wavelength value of 420.90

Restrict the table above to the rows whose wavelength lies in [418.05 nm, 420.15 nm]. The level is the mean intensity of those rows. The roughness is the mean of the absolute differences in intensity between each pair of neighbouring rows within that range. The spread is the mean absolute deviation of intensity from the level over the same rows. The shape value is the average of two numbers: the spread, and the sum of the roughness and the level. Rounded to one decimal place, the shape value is 11.0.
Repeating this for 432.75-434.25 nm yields 16.6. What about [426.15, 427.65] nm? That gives 9.7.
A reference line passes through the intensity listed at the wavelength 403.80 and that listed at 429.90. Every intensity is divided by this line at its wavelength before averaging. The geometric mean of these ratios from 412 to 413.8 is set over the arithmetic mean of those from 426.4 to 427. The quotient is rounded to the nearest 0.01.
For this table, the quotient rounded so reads 1.15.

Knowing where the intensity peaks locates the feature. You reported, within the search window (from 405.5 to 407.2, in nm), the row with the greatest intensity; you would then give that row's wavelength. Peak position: 406.80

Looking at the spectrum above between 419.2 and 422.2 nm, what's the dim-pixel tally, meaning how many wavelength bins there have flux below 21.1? 10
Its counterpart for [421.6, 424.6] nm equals 10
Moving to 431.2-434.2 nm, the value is 0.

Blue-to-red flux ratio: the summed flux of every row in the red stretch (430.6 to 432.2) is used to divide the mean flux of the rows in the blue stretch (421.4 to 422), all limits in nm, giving 0.159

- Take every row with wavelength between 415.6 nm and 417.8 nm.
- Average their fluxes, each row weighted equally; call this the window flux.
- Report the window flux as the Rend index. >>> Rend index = 20.1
